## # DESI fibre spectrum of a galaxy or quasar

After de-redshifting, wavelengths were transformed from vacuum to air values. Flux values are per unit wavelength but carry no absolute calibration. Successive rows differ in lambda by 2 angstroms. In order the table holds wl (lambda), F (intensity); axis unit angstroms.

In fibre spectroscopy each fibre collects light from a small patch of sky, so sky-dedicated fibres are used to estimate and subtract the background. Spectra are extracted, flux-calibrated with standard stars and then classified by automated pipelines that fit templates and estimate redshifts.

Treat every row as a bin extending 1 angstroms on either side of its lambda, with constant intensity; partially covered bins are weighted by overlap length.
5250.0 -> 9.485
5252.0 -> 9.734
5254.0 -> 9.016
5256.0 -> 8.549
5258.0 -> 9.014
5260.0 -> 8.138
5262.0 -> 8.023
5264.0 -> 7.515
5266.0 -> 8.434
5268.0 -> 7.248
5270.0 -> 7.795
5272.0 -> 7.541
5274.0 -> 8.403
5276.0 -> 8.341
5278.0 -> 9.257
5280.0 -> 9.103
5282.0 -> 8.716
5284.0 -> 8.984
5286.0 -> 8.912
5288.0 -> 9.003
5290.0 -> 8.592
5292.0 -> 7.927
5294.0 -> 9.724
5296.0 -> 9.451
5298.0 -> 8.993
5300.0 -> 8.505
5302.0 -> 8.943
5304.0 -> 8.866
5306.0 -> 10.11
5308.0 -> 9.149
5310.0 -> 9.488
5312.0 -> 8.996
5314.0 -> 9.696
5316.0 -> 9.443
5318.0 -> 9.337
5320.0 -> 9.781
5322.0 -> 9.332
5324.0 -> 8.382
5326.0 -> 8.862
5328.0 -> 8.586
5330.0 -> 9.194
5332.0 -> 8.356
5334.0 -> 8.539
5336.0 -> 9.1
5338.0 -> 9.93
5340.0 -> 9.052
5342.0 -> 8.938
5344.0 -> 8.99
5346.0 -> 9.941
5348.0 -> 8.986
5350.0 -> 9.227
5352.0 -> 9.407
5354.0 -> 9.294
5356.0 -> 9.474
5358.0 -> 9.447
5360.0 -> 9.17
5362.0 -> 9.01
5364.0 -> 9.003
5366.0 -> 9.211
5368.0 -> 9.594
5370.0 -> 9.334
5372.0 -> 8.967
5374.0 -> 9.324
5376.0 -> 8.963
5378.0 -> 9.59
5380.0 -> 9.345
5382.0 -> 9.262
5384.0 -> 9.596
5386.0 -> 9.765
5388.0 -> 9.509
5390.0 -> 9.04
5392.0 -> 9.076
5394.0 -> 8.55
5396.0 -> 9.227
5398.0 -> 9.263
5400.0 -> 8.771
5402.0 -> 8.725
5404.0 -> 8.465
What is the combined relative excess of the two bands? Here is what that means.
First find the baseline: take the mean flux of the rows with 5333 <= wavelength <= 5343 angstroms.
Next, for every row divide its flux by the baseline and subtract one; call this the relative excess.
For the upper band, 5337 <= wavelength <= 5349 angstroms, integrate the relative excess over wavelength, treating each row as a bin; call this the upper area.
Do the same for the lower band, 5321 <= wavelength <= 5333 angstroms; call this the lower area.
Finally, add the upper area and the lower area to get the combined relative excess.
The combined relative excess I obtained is -0.2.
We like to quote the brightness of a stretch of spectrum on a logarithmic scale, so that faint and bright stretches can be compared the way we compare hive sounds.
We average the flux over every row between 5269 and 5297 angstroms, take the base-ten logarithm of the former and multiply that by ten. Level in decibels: 9.39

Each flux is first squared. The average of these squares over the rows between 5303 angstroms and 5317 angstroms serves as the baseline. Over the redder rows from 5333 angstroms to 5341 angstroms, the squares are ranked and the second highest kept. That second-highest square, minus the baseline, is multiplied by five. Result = -28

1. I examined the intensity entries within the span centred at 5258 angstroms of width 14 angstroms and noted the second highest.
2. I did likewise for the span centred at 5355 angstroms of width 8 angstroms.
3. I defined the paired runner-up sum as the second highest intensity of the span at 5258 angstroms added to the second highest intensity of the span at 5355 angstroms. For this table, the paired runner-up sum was 18.5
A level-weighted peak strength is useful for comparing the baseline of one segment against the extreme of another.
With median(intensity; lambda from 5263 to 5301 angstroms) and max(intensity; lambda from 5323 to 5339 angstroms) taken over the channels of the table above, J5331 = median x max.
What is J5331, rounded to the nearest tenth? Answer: 85.3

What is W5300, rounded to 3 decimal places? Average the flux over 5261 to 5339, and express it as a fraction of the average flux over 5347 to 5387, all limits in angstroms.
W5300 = 0.950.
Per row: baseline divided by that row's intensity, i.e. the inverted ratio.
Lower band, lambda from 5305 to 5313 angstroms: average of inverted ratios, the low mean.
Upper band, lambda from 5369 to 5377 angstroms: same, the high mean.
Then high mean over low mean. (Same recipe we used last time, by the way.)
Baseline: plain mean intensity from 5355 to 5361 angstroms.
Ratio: 1.03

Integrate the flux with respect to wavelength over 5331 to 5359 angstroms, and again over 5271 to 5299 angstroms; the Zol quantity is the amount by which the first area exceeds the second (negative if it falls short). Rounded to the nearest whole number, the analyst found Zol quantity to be 11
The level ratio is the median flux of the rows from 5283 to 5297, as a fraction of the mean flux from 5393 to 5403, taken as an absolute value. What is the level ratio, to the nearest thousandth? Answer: 1.009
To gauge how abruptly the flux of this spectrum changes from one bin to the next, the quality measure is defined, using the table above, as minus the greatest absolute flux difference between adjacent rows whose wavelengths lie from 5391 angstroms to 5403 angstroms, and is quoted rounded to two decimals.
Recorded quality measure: -0.68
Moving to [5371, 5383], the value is -0.63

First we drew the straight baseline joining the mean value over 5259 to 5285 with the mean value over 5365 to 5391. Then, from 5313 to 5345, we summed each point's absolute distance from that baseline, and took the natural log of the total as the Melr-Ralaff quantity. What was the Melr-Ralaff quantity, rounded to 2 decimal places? 1.97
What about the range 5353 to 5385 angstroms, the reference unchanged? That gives 1.08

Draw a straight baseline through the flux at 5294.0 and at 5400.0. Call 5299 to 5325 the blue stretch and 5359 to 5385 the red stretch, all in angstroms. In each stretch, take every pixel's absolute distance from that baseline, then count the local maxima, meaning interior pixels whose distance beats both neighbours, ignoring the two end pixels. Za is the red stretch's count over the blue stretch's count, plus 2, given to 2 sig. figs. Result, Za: 3.3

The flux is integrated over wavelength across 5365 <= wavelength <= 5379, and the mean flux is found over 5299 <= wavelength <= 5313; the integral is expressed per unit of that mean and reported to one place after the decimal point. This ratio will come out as 14.2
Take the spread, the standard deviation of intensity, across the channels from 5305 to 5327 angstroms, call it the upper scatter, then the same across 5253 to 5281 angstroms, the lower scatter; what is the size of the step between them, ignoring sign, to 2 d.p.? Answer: 0.17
